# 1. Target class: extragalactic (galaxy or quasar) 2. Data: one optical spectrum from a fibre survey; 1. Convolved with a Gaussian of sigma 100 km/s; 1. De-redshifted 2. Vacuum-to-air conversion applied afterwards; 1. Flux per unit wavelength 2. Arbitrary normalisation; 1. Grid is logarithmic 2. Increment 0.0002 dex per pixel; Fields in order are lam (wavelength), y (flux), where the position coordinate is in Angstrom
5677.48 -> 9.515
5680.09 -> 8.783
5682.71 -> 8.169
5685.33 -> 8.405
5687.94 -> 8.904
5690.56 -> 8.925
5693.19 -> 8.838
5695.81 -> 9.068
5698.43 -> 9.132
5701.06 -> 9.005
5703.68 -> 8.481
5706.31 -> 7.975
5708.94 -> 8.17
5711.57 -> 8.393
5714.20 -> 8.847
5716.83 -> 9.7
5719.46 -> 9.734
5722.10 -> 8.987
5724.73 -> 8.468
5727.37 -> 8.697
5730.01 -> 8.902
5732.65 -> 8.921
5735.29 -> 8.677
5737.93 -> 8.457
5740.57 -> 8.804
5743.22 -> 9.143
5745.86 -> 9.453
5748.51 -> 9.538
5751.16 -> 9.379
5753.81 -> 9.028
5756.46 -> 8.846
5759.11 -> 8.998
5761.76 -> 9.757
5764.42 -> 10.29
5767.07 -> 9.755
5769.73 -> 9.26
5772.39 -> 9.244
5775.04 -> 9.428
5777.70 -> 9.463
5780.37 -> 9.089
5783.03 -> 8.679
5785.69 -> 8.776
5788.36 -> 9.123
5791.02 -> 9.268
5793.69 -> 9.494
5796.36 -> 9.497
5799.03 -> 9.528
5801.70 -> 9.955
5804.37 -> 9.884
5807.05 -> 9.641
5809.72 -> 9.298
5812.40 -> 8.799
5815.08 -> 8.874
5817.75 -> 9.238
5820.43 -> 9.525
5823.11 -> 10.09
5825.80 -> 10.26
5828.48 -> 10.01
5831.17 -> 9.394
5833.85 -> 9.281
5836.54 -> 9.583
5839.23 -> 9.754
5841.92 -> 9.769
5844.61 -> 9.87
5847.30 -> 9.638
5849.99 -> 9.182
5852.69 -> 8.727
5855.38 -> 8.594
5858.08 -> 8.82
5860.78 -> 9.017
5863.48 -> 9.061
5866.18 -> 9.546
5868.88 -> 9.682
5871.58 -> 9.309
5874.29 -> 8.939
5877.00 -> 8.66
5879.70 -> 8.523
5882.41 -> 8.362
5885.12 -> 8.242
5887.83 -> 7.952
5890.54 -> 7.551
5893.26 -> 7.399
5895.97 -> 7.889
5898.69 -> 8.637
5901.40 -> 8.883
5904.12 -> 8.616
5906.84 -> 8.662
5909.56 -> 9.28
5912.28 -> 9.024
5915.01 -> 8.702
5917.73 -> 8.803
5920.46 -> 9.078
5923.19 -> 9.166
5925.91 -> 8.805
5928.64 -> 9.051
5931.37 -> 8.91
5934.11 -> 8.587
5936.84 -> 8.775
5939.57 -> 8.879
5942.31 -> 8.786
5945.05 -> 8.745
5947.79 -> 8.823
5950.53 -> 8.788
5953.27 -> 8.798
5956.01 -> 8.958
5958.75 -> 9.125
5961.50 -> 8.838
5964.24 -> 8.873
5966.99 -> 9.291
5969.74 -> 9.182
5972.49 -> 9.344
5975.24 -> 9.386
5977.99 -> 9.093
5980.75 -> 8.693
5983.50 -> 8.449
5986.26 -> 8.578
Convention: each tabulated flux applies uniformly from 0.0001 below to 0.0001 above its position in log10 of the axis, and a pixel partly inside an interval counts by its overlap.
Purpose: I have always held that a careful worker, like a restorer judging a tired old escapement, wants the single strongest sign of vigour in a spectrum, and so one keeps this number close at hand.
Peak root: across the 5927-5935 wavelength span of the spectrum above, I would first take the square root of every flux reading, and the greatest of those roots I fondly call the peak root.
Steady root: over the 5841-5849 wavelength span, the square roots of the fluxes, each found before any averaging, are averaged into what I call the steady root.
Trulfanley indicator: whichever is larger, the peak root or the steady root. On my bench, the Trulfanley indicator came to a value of 3.12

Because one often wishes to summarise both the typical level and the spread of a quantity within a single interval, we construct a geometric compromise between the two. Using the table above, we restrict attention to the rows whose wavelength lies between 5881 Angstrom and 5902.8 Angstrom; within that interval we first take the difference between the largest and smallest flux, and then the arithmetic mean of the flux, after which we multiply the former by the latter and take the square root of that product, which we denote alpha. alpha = 3.47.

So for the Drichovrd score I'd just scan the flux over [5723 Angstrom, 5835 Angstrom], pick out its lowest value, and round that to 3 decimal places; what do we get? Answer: 8.457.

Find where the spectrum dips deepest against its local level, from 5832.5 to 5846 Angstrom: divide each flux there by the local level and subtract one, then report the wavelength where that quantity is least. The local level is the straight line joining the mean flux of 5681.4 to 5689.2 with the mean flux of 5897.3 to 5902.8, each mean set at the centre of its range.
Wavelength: 5833.85 Angstrom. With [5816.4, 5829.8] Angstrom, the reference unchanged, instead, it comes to 5817.75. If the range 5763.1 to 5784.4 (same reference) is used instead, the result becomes 5783.03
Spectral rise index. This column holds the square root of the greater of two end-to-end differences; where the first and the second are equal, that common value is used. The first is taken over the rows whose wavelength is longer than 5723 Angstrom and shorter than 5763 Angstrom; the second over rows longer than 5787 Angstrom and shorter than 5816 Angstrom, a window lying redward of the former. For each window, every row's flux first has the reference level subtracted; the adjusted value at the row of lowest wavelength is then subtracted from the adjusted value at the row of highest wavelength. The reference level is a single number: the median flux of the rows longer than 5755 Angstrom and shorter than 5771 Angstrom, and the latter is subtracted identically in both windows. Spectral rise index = 1.1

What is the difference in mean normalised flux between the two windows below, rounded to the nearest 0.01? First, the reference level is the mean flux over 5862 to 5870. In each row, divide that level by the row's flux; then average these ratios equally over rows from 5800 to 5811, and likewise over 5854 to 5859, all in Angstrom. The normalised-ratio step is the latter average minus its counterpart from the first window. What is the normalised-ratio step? 0.11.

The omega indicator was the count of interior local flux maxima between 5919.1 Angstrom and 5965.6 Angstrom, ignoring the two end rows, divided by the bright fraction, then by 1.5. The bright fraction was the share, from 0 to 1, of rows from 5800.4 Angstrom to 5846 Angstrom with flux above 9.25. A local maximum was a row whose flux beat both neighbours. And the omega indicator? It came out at 4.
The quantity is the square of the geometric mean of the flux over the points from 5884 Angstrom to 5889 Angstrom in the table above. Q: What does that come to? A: 65.5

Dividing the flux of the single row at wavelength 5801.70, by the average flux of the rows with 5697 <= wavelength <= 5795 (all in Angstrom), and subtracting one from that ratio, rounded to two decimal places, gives 0.10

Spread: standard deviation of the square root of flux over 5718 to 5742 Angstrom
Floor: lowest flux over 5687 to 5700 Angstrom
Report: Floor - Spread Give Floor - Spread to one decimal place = 8.8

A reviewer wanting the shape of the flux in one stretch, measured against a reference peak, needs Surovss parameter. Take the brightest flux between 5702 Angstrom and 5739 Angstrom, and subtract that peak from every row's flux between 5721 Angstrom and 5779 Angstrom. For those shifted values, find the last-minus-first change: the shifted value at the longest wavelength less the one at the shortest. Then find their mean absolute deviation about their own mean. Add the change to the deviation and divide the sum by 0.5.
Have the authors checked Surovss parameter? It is 1.68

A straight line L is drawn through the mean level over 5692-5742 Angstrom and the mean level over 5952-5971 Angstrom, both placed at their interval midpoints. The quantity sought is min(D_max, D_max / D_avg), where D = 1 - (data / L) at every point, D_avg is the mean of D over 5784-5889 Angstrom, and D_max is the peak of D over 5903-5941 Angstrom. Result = -1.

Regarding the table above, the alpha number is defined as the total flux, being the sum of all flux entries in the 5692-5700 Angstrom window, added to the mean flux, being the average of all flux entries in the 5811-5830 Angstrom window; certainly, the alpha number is 37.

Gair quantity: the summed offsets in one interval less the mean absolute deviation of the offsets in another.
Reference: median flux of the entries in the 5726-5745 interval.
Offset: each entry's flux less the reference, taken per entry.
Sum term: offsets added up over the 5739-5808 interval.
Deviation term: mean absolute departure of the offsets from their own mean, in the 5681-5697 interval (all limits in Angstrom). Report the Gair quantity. 14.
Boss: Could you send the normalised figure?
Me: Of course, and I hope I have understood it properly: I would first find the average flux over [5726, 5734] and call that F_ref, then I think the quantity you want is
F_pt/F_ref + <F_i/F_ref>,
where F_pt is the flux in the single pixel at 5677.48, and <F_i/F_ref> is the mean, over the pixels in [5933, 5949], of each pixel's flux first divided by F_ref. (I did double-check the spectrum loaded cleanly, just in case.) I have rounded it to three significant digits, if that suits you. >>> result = 2.07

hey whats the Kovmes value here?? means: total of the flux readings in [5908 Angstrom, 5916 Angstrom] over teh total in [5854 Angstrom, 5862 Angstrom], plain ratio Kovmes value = 1.02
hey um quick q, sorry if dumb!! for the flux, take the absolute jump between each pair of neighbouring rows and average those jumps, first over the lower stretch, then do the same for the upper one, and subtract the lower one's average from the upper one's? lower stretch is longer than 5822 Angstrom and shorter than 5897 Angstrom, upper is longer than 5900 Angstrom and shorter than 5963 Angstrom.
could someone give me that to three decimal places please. -0.063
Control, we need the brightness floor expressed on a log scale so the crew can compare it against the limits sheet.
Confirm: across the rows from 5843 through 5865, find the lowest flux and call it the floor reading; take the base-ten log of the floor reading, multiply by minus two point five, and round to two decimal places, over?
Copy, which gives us -2.34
